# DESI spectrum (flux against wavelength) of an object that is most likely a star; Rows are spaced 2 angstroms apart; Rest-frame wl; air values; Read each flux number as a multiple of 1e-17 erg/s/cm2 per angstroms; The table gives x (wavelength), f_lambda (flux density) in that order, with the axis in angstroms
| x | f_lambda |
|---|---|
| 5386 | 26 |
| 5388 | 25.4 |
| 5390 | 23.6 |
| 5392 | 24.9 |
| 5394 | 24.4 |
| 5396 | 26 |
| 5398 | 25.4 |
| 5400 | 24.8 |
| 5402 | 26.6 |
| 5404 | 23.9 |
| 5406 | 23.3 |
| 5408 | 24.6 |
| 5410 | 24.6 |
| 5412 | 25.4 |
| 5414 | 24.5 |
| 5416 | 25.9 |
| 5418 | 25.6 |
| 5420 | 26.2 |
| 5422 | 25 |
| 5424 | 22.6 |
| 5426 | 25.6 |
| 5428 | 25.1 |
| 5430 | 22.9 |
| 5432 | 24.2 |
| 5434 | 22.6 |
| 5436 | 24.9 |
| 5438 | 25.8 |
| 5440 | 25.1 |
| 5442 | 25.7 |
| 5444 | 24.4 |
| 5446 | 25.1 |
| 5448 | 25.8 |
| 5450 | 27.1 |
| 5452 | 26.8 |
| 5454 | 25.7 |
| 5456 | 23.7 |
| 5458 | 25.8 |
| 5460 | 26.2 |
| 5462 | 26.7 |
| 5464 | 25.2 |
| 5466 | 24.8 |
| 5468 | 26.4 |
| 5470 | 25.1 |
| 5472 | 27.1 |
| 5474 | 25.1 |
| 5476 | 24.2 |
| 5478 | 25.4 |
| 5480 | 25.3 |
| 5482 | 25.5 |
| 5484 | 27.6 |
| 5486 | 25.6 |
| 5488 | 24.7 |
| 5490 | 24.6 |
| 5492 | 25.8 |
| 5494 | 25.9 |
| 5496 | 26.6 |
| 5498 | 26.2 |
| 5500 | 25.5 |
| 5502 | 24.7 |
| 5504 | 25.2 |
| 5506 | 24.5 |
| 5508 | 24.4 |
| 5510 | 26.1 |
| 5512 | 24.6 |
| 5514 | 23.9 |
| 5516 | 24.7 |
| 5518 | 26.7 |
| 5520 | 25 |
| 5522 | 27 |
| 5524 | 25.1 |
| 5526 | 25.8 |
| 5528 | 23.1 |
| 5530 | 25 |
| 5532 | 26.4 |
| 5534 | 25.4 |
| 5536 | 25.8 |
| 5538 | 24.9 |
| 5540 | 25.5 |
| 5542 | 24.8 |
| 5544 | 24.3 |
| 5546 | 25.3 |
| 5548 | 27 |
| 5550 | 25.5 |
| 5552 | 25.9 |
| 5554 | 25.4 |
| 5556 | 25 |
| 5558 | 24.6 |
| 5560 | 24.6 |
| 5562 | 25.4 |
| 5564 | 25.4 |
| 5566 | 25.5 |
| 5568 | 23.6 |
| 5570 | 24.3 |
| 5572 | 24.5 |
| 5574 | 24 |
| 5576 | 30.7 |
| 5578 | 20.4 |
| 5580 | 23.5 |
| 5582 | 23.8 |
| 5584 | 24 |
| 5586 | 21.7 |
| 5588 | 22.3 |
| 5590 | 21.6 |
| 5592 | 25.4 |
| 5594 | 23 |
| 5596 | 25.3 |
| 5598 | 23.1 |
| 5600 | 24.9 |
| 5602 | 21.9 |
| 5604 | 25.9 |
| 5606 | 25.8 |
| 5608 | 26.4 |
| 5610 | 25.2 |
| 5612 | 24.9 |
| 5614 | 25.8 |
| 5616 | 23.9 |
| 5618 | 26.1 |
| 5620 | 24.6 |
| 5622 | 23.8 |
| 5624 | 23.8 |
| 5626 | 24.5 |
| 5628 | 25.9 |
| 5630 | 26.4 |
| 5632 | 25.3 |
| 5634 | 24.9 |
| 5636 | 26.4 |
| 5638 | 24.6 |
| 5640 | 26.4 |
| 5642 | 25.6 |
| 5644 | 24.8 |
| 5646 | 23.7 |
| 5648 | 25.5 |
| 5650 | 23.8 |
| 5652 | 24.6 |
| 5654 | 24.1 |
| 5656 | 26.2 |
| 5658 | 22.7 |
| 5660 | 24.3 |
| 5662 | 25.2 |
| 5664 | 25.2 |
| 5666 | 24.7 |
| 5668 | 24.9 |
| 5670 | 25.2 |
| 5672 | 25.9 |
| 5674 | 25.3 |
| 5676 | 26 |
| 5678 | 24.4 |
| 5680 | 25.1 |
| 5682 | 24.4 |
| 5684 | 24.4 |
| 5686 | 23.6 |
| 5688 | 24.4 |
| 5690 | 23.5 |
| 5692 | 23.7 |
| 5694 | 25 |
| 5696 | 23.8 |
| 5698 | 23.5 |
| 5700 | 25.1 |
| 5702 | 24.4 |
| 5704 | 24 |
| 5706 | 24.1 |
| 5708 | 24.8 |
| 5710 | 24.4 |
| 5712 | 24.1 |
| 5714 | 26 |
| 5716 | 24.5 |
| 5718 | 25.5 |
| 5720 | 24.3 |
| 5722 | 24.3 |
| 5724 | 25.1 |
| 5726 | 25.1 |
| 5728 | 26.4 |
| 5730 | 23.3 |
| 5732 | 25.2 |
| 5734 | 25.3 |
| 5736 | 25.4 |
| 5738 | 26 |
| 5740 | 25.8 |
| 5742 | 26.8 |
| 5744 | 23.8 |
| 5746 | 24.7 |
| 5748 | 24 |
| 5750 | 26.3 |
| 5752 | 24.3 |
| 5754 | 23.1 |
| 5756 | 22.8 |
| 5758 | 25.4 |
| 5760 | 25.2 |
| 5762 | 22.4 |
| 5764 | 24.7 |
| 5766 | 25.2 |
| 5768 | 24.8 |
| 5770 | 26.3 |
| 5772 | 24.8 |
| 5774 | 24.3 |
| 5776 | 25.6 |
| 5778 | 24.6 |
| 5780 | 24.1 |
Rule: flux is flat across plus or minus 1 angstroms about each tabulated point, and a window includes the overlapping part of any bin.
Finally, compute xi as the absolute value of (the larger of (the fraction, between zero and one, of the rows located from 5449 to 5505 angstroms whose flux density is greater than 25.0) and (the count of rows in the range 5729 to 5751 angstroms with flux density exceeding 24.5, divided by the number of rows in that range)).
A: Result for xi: 0.79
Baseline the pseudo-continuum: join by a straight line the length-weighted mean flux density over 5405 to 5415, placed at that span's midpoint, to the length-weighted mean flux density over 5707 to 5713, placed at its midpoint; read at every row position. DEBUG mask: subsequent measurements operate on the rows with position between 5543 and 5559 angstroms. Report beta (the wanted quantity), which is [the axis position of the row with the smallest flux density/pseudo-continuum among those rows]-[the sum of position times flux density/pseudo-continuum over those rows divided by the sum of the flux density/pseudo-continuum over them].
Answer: -7.0 angstroms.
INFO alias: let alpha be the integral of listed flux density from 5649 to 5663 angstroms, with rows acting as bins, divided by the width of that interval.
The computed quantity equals 24.41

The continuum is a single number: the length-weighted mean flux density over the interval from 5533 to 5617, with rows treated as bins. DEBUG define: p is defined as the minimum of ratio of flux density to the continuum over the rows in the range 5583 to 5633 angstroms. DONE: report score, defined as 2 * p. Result 1.75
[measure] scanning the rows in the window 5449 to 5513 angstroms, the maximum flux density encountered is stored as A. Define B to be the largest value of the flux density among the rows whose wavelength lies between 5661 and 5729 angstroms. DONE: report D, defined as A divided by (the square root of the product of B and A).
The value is 1.02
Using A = 27.6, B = 26.4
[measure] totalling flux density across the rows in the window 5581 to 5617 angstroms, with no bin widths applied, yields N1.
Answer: 435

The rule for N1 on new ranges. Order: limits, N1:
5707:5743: 452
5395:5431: 448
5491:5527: 458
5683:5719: 439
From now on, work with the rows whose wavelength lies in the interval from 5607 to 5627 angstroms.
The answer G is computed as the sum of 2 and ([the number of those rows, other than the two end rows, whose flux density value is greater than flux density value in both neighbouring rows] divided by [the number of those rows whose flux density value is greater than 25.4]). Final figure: 2.7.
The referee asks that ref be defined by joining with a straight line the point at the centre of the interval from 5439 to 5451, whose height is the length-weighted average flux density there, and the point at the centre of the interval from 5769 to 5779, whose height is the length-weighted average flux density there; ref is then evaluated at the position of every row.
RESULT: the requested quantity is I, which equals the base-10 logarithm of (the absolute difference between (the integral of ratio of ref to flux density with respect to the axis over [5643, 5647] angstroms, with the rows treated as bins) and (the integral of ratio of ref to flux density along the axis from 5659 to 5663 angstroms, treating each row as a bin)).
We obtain -1.05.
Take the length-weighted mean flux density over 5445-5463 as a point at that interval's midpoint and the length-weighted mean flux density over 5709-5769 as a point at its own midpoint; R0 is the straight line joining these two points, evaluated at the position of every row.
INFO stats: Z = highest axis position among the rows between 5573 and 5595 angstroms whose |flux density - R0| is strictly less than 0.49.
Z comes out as 5592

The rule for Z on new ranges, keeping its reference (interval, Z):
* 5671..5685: 5680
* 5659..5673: 5670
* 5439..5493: 5492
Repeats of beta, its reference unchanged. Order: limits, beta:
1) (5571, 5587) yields -0.8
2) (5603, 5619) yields 5.0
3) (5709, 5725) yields -5.0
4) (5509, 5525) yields -3.1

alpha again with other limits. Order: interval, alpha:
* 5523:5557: 25.31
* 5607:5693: 24.89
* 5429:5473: 25.32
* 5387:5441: 24.77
